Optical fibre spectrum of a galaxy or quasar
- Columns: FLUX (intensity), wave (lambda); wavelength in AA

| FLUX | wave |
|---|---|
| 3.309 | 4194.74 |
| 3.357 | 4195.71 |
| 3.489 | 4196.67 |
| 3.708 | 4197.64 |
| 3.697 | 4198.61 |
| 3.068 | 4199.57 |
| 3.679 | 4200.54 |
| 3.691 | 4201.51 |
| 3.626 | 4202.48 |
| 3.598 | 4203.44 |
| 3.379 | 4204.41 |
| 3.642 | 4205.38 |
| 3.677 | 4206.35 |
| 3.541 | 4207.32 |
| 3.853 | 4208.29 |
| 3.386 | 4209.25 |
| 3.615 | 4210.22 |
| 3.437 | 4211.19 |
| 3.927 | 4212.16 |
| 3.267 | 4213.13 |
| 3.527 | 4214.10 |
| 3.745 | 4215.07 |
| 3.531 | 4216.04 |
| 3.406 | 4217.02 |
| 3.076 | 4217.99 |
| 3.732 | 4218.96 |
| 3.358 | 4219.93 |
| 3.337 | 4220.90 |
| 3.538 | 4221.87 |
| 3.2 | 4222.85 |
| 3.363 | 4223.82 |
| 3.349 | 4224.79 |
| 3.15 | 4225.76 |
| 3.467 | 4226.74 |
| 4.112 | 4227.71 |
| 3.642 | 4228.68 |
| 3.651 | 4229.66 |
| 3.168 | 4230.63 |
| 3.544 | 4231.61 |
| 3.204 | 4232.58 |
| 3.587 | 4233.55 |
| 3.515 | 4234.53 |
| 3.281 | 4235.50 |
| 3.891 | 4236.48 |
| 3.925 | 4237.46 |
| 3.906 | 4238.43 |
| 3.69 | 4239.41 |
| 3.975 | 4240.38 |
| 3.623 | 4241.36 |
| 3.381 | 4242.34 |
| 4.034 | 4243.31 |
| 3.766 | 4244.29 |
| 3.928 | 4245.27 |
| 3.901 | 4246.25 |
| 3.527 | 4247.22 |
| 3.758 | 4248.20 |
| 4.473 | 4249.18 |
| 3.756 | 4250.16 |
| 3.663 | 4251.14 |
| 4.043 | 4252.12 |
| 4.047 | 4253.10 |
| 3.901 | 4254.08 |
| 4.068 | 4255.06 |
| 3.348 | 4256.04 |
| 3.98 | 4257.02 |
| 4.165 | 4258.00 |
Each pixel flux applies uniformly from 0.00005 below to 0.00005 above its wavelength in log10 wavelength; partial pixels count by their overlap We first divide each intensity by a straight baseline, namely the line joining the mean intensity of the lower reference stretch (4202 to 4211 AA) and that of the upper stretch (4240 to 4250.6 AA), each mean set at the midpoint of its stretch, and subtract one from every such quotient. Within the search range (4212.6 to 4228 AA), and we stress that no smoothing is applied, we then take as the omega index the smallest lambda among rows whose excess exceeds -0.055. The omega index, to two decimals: 4214.10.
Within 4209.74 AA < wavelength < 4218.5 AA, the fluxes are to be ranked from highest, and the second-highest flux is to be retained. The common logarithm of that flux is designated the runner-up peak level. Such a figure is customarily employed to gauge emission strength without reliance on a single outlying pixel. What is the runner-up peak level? 0.573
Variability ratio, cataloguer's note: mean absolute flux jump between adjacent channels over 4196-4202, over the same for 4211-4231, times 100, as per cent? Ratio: 96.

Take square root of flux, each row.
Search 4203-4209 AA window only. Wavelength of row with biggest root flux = 4208.29 AA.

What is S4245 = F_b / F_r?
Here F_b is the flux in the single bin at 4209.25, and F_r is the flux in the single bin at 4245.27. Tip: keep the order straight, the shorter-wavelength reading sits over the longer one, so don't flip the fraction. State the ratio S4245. 0.86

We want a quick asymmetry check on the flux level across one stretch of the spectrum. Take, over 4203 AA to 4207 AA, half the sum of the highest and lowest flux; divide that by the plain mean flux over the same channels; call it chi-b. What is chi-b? 0.99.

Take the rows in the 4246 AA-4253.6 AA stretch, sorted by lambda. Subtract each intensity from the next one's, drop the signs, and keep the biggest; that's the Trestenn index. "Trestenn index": 0.72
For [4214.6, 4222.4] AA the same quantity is 0.66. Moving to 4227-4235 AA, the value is 0.48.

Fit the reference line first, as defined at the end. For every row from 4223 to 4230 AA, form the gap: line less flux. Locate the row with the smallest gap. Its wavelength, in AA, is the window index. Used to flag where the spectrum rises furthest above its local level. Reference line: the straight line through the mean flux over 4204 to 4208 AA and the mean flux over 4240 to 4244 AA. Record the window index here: 4227.71 AA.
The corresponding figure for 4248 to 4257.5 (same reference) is 4249.18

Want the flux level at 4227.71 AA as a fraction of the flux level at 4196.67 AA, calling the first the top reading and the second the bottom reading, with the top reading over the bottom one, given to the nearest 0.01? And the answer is 1.18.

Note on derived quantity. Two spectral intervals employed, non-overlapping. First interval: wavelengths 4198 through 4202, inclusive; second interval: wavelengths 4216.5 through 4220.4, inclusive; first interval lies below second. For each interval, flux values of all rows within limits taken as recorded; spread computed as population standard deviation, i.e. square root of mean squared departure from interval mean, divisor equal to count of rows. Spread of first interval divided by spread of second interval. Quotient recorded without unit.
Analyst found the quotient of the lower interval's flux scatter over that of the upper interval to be 1.2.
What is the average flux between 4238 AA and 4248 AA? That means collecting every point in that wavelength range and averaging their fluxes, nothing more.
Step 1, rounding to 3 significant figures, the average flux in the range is 3.77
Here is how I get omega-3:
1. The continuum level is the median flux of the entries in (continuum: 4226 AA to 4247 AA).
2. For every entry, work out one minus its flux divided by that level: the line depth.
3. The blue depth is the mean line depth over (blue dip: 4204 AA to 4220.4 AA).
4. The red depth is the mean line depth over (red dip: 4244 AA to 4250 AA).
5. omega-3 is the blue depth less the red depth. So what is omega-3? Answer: 0.10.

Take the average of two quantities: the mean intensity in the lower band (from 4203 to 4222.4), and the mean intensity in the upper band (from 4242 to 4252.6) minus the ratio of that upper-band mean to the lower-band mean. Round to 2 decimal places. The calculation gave 3.14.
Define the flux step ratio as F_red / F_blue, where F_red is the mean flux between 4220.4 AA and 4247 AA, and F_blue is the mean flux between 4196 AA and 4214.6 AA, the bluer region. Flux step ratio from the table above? 1.01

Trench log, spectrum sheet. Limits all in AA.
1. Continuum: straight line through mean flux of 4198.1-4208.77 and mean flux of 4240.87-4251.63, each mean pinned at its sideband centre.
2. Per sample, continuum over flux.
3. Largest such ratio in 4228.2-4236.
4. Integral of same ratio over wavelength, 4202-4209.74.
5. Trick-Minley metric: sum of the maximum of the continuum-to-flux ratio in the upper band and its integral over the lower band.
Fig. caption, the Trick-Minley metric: 8.96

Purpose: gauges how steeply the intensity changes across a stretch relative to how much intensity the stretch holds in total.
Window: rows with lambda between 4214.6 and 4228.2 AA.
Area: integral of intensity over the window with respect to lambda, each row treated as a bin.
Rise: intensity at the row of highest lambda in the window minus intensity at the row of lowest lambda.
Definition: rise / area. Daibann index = 0.0078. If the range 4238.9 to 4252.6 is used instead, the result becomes 0.0067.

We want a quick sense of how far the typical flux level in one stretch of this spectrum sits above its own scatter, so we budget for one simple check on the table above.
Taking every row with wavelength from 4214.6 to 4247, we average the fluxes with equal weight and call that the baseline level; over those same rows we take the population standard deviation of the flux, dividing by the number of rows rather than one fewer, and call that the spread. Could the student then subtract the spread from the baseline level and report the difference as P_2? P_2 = 3.30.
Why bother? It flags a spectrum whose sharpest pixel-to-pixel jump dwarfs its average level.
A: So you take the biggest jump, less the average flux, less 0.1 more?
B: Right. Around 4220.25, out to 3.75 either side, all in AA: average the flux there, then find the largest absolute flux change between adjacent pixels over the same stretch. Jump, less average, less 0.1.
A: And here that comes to -2.82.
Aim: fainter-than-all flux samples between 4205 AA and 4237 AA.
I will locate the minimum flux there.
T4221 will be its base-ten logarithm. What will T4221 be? 0.4880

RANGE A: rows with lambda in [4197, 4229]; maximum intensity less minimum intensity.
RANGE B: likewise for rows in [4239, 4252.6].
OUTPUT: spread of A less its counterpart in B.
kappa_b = 0.0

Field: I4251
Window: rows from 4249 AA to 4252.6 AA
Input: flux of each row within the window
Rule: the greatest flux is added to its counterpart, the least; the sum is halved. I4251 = 4.07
